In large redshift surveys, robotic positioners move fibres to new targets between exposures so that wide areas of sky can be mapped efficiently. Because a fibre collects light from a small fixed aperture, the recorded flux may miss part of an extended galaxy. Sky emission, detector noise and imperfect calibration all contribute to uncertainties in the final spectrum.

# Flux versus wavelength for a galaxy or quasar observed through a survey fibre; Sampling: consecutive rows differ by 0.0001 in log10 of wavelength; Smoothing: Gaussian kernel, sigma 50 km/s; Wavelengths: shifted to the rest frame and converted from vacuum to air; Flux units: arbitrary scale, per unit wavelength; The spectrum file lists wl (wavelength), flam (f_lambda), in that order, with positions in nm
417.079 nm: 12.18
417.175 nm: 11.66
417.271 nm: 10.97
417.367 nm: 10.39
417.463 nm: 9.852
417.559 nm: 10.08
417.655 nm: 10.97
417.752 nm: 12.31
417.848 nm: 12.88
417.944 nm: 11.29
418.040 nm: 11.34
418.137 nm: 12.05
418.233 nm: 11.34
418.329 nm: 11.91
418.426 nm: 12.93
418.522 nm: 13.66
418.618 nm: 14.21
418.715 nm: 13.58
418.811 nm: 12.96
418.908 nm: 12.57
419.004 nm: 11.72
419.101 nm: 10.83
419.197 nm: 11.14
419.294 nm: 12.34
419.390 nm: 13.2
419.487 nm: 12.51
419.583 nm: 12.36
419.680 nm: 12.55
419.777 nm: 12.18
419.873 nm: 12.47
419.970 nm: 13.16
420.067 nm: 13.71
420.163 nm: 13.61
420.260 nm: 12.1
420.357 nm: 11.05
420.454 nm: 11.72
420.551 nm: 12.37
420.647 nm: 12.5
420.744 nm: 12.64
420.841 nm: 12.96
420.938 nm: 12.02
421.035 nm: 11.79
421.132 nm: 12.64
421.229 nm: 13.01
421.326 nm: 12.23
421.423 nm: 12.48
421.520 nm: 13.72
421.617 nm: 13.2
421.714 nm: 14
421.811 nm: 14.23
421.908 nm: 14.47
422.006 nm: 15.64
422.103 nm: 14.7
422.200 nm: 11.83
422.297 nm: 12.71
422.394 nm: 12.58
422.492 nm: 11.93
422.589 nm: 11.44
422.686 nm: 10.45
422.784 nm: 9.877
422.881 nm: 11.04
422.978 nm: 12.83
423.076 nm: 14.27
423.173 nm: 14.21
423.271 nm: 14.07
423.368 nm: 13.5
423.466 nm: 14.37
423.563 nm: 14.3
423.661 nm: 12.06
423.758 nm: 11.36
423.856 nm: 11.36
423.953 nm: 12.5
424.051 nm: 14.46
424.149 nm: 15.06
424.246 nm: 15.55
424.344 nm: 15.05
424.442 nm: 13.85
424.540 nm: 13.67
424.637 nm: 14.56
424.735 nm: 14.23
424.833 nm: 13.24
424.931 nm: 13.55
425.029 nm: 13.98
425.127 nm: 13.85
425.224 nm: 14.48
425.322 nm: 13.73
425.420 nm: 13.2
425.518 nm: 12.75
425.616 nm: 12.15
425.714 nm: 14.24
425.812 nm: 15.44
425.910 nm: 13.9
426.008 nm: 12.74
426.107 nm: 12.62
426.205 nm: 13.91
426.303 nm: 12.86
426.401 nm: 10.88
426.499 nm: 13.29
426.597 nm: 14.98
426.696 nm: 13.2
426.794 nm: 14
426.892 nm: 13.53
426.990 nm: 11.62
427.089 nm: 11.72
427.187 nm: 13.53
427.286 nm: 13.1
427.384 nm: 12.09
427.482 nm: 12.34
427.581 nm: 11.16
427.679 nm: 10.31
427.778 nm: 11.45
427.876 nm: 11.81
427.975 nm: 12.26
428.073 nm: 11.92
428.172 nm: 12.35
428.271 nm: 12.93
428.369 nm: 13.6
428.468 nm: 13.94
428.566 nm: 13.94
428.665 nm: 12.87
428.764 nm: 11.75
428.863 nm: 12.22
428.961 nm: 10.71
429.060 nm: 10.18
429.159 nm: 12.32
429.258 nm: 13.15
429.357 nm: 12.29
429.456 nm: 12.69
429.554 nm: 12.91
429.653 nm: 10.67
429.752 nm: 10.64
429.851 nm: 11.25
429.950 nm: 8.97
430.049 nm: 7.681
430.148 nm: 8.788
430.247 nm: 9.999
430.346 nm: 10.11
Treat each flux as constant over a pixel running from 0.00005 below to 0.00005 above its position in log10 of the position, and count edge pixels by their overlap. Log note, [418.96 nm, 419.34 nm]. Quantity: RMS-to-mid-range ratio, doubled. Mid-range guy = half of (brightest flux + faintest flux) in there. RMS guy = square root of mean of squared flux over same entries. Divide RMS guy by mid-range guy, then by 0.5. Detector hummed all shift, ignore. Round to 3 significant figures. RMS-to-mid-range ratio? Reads 1.99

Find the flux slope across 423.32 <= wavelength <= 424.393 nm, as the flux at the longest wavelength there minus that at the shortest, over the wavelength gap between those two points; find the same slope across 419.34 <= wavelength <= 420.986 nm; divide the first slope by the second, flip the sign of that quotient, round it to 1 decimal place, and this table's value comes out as 2.1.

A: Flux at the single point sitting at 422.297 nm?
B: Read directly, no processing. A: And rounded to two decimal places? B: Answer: 12.71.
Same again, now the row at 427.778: 11.45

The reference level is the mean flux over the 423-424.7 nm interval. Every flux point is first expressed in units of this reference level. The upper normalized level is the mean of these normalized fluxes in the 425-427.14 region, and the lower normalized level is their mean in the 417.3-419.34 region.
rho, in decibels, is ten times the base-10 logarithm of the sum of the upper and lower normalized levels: 2.63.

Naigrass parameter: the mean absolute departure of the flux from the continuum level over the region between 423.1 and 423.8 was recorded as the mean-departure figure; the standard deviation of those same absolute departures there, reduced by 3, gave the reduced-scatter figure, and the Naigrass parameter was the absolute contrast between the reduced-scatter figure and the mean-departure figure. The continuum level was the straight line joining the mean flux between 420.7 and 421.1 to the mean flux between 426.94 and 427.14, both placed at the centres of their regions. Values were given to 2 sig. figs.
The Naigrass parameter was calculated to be 3.7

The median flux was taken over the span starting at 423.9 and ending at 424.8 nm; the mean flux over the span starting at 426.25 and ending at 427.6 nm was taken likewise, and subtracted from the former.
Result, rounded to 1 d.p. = 1.7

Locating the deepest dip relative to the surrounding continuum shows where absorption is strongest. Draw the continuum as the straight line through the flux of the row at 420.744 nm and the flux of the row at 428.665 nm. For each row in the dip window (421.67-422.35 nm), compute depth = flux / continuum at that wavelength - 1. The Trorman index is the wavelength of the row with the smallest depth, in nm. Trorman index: 422.200 nm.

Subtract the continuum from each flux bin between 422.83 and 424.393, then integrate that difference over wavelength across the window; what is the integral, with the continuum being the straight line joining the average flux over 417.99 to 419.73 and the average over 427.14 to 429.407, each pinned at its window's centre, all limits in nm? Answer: 1.8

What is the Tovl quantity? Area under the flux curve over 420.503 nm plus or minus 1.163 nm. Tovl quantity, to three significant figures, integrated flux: 29.3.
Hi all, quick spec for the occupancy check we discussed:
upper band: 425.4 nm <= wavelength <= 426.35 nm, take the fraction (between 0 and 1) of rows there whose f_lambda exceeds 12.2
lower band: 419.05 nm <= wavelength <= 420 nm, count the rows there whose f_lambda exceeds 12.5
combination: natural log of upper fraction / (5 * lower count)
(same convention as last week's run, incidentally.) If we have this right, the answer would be -3.1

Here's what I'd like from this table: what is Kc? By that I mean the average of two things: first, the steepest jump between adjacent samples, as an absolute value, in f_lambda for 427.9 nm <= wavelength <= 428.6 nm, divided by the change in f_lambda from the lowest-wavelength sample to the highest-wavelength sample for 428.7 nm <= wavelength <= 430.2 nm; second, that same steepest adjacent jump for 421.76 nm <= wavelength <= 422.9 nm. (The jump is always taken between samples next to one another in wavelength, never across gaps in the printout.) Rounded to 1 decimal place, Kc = 1.3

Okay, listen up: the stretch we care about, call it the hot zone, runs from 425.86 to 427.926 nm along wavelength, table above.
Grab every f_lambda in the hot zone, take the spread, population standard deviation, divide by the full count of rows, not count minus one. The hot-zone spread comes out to 1.2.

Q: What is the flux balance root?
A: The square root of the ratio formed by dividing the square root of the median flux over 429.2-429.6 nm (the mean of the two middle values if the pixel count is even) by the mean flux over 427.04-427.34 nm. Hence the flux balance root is 0.529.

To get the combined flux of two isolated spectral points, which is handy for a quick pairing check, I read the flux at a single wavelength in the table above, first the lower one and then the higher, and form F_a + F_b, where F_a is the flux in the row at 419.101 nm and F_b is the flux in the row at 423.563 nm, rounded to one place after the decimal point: 25.1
